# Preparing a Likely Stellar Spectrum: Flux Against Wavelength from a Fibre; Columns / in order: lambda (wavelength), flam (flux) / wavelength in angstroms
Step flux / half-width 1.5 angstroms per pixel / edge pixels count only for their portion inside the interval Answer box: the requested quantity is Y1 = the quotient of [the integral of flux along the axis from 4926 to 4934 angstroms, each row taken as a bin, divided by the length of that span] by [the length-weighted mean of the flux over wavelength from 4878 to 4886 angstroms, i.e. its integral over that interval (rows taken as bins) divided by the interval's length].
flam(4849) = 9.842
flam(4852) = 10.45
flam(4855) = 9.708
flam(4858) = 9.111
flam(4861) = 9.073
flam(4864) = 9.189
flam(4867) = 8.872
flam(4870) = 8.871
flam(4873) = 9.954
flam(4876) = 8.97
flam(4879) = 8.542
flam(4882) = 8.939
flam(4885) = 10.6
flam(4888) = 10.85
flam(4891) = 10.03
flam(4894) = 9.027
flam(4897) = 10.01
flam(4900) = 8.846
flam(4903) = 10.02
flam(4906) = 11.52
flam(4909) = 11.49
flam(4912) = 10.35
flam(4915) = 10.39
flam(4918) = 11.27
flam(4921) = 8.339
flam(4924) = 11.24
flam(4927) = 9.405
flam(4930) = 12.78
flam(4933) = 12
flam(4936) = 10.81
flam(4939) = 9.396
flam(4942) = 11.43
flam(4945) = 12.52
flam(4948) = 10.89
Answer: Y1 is 1.23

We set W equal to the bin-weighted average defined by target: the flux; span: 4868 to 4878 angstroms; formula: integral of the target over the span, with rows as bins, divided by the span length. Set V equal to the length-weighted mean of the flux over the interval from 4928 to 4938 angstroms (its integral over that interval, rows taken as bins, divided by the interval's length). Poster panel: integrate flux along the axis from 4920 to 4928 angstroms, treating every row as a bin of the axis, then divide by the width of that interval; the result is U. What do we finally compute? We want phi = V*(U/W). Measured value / 12.3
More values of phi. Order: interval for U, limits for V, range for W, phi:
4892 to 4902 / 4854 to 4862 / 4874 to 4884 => 9.7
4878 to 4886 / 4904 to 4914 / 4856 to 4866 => 11.3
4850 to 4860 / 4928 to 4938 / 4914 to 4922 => 11.2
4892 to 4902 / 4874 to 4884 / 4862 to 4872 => 9.3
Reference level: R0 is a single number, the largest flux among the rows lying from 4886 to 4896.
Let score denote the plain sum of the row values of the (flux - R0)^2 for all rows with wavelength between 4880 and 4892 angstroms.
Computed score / 4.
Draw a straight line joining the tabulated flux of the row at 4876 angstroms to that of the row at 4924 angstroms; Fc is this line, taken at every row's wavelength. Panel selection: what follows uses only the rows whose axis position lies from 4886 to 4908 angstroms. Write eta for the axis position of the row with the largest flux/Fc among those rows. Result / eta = 4888 angstroms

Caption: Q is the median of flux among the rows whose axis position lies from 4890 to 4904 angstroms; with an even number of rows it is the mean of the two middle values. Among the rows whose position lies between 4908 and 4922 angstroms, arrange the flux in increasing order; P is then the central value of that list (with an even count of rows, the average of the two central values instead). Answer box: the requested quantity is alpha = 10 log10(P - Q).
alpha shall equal -4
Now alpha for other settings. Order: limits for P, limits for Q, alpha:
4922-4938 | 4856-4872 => 3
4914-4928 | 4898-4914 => -14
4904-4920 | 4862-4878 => 4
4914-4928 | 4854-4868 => 1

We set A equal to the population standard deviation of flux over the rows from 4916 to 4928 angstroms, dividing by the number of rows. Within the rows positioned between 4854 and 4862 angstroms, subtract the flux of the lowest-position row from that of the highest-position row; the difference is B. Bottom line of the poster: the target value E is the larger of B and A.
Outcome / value 1.2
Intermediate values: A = 1.2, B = -0.6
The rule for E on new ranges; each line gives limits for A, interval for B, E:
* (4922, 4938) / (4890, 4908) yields 1.5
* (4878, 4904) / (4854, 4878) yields 0.8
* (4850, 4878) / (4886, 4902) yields 0.5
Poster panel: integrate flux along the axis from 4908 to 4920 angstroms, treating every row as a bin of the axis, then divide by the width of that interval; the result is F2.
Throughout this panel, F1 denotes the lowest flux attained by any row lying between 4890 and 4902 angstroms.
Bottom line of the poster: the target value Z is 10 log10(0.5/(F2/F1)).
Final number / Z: -3.85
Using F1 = 8.846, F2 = 10.7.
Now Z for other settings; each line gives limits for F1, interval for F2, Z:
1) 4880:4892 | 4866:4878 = -3.11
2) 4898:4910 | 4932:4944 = -3.93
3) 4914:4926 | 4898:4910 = -3.97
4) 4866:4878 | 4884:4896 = -3.57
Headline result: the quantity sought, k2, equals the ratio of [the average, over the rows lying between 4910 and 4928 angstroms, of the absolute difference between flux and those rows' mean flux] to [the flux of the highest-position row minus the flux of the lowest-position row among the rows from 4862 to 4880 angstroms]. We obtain -1.3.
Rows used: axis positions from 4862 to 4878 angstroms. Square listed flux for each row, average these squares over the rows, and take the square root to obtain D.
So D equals 9.2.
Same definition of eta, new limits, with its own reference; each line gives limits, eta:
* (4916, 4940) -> 4930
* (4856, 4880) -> 4873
